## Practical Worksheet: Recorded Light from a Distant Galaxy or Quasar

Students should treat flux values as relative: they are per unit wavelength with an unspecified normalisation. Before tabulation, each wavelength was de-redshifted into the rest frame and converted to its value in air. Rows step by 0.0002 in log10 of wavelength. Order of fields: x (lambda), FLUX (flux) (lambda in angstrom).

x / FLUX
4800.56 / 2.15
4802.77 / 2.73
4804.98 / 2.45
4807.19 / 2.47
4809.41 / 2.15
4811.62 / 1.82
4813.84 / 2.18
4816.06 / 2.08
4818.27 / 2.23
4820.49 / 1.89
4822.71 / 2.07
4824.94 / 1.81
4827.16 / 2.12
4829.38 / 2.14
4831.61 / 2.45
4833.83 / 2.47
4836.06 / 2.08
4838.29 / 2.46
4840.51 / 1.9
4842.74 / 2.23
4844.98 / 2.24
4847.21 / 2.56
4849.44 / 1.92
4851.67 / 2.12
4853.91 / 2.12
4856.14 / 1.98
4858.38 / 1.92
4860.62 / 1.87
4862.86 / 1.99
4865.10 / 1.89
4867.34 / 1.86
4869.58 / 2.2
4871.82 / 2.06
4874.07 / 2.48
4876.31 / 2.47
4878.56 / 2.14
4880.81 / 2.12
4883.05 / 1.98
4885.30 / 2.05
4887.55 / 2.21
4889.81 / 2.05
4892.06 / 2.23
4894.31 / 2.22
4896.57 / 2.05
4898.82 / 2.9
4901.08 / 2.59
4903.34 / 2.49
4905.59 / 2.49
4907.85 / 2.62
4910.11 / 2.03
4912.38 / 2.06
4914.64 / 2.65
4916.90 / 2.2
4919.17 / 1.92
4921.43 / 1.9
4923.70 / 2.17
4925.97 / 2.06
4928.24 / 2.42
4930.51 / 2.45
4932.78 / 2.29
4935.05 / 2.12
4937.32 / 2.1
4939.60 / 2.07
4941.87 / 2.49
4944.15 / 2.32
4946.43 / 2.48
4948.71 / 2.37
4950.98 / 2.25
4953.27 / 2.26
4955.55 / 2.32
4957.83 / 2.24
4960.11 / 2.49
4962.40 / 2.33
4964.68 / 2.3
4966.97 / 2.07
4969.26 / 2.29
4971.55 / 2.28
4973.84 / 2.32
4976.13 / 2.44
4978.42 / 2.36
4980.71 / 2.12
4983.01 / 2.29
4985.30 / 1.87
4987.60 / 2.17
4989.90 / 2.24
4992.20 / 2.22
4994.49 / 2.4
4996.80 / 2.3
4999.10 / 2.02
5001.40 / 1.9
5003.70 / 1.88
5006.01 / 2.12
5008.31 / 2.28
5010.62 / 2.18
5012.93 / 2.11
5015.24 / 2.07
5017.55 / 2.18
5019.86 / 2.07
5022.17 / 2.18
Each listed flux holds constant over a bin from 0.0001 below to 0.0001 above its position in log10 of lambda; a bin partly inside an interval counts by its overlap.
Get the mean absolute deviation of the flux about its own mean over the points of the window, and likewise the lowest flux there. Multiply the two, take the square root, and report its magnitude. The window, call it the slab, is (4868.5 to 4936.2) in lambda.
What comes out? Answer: 0.62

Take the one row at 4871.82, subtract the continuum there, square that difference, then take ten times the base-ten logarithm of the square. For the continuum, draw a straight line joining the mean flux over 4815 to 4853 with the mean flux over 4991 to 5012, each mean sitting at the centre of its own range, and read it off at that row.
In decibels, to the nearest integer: -20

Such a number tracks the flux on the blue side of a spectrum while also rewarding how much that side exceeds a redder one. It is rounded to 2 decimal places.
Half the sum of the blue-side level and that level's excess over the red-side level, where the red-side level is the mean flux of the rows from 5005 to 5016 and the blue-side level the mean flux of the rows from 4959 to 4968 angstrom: 1.22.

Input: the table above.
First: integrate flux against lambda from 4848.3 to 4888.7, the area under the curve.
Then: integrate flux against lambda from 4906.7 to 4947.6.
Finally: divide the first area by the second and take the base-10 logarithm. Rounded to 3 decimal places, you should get -0.038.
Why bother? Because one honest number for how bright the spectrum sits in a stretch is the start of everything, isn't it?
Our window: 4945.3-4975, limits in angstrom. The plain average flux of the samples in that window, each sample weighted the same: 2.31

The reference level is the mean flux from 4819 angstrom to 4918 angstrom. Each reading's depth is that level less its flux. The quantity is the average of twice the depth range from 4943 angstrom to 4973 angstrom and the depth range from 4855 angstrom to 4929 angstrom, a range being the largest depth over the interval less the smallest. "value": 0.94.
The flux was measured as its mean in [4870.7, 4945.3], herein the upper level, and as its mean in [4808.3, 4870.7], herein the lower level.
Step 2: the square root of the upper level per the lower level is 1.037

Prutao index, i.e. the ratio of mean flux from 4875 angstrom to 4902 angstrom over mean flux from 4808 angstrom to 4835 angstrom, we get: 1.06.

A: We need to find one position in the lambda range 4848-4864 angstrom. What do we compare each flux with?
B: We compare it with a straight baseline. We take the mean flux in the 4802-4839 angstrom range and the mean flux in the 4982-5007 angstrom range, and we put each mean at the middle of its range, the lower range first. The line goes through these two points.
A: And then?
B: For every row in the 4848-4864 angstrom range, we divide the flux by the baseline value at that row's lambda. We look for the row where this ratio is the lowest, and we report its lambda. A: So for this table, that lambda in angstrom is 4860.62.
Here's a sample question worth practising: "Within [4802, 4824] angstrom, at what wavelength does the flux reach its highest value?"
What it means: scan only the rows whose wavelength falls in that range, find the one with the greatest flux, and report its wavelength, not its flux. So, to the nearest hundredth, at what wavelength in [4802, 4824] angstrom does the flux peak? 4802.77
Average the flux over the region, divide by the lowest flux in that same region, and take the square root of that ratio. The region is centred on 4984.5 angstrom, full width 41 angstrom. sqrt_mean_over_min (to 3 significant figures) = 1.08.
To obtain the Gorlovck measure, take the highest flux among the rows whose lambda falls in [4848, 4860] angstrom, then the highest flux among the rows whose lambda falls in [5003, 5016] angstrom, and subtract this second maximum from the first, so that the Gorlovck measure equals -0.2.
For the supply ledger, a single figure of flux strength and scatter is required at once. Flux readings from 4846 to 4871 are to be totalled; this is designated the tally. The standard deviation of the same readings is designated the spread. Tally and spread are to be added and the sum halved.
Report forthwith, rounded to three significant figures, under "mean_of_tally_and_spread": 11.3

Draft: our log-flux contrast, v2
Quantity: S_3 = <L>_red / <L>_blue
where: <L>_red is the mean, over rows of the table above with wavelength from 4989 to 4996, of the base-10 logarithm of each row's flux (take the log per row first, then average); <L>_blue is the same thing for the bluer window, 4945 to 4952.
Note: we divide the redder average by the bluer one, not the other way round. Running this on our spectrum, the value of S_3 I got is 0.96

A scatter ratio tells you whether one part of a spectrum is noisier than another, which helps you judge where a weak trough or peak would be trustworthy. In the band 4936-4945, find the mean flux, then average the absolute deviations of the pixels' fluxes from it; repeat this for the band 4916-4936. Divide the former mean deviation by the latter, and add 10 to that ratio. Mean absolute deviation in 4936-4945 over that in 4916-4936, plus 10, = 11.1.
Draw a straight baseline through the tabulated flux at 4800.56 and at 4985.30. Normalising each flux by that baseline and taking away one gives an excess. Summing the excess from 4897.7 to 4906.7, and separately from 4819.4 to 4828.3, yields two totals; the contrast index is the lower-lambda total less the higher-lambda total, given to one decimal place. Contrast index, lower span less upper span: -1.5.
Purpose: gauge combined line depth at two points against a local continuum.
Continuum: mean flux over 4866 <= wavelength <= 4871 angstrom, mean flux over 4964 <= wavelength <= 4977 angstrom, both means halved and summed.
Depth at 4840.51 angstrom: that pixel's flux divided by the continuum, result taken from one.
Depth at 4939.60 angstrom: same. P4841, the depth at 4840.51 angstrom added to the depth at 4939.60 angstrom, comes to 0.16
